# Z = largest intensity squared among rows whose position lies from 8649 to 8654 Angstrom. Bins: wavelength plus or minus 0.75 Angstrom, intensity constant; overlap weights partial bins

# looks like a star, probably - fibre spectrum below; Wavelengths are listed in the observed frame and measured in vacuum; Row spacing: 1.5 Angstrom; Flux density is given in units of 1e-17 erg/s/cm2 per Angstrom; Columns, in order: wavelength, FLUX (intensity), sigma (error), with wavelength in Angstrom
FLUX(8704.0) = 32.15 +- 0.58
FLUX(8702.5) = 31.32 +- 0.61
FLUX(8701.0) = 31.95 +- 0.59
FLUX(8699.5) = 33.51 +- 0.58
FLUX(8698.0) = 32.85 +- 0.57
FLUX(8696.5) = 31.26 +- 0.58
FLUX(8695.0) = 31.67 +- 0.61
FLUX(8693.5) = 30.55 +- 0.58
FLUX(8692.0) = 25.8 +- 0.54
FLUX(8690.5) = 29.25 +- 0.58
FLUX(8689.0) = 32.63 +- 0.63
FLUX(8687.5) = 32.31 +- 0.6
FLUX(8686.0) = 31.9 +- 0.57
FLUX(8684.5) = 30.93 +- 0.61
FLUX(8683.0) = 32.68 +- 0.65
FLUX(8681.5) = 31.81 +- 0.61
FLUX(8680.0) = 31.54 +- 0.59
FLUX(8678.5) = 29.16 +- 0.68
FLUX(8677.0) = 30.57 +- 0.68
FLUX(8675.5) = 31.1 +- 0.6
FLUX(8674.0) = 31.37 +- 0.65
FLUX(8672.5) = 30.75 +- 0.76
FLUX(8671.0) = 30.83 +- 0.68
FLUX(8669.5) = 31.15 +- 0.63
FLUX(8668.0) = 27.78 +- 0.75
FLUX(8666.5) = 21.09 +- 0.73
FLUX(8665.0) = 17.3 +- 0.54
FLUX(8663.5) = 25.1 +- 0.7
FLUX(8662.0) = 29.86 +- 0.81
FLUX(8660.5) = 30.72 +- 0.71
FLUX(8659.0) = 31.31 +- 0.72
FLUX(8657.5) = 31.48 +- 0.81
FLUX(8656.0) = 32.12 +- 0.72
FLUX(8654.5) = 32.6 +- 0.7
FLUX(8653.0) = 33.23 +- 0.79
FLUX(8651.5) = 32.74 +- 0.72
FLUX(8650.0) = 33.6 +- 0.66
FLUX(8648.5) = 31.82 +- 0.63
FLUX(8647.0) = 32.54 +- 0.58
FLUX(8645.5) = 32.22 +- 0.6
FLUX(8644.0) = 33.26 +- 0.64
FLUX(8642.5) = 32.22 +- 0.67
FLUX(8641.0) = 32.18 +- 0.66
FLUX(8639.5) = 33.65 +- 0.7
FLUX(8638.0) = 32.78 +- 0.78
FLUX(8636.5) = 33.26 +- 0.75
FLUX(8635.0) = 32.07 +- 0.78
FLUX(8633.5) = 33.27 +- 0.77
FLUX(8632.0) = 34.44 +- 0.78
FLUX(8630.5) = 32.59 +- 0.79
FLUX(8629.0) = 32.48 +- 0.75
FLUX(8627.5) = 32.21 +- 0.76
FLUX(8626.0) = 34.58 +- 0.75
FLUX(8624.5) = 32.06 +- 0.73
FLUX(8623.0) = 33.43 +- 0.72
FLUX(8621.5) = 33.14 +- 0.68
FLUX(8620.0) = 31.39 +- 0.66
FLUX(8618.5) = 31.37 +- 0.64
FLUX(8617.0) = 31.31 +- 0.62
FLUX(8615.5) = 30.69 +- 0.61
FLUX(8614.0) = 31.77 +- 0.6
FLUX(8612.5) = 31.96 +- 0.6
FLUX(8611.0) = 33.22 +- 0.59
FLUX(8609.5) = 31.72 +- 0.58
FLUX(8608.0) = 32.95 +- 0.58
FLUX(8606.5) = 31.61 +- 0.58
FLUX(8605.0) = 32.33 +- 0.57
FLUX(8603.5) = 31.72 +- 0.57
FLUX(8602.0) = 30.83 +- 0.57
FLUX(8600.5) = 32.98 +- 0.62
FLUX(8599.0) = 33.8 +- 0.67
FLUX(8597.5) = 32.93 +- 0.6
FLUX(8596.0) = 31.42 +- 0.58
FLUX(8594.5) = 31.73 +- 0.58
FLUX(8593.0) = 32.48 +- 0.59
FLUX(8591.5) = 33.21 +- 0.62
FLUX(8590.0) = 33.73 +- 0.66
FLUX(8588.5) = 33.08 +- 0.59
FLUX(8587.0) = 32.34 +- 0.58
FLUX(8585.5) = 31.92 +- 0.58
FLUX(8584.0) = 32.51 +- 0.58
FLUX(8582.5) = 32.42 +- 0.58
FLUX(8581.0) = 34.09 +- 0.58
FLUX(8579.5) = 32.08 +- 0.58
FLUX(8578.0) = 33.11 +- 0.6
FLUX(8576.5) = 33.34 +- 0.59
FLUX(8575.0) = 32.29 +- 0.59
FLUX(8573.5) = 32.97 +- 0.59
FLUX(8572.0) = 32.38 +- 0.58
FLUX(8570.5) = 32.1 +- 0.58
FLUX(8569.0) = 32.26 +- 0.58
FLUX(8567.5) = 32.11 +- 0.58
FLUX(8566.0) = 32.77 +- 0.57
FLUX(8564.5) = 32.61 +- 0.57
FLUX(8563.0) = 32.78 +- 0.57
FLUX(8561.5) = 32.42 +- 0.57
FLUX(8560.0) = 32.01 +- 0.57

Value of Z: 1129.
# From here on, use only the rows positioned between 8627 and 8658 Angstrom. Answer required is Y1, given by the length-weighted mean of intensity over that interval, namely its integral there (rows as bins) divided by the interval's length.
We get 32.7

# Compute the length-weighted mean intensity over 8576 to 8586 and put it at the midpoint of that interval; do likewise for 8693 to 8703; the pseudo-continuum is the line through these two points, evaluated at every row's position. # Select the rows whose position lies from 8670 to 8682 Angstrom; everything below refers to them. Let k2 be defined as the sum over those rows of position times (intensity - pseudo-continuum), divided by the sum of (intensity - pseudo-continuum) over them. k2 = 8675.9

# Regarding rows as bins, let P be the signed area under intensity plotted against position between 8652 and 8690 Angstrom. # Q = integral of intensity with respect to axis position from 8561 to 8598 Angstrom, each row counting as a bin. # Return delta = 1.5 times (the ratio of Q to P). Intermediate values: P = 1142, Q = 1206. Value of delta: 1.58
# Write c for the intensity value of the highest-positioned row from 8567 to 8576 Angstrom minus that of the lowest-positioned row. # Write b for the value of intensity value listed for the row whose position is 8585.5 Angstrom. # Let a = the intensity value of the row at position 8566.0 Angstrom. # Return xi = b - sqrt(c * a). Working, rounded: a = 32.77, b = 31.92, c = 0.18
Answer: 29.49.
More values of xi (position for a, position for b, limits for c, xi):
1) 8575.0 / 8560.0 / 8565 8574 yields 29.47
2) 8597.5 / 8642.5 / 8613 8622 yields 25.50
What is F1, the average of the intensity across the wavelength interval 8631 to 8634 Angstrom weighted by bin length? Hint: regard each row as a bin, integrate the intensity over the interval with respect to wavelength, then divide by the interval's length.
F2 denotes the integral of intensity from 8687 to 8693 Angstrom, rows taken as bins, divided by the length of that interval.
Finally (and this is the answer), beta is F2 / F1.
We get 0.89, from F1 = 33.8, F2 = 29.9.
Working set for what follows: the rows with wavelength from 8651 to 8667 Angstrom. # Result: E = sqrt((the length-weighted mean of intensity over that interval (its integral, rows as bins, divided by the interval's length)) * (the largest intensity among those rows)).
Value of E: 31.0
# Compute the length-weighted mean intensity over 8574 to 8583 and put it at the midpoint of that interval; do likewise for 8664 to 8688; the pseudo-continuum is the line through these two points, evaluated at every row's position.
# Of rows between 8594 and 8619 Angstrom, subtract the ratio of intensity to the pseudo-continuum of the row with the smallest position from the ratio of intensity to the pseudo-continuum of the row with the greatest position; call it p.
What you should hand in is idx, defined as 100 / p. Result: 6612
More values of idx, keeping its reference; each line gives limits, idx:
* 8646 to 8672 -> -3702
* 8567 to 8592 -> 1688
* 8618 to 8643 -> 1803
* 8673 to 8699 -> 1201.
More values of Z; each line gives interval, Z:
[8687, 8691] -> 1065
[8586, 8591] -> 1138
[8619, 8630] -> 1196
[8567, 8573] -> 1048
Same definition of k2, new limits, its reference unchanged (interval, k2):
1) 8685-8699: 8691.9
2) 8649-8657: 8651.5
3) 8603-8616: 8610.7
